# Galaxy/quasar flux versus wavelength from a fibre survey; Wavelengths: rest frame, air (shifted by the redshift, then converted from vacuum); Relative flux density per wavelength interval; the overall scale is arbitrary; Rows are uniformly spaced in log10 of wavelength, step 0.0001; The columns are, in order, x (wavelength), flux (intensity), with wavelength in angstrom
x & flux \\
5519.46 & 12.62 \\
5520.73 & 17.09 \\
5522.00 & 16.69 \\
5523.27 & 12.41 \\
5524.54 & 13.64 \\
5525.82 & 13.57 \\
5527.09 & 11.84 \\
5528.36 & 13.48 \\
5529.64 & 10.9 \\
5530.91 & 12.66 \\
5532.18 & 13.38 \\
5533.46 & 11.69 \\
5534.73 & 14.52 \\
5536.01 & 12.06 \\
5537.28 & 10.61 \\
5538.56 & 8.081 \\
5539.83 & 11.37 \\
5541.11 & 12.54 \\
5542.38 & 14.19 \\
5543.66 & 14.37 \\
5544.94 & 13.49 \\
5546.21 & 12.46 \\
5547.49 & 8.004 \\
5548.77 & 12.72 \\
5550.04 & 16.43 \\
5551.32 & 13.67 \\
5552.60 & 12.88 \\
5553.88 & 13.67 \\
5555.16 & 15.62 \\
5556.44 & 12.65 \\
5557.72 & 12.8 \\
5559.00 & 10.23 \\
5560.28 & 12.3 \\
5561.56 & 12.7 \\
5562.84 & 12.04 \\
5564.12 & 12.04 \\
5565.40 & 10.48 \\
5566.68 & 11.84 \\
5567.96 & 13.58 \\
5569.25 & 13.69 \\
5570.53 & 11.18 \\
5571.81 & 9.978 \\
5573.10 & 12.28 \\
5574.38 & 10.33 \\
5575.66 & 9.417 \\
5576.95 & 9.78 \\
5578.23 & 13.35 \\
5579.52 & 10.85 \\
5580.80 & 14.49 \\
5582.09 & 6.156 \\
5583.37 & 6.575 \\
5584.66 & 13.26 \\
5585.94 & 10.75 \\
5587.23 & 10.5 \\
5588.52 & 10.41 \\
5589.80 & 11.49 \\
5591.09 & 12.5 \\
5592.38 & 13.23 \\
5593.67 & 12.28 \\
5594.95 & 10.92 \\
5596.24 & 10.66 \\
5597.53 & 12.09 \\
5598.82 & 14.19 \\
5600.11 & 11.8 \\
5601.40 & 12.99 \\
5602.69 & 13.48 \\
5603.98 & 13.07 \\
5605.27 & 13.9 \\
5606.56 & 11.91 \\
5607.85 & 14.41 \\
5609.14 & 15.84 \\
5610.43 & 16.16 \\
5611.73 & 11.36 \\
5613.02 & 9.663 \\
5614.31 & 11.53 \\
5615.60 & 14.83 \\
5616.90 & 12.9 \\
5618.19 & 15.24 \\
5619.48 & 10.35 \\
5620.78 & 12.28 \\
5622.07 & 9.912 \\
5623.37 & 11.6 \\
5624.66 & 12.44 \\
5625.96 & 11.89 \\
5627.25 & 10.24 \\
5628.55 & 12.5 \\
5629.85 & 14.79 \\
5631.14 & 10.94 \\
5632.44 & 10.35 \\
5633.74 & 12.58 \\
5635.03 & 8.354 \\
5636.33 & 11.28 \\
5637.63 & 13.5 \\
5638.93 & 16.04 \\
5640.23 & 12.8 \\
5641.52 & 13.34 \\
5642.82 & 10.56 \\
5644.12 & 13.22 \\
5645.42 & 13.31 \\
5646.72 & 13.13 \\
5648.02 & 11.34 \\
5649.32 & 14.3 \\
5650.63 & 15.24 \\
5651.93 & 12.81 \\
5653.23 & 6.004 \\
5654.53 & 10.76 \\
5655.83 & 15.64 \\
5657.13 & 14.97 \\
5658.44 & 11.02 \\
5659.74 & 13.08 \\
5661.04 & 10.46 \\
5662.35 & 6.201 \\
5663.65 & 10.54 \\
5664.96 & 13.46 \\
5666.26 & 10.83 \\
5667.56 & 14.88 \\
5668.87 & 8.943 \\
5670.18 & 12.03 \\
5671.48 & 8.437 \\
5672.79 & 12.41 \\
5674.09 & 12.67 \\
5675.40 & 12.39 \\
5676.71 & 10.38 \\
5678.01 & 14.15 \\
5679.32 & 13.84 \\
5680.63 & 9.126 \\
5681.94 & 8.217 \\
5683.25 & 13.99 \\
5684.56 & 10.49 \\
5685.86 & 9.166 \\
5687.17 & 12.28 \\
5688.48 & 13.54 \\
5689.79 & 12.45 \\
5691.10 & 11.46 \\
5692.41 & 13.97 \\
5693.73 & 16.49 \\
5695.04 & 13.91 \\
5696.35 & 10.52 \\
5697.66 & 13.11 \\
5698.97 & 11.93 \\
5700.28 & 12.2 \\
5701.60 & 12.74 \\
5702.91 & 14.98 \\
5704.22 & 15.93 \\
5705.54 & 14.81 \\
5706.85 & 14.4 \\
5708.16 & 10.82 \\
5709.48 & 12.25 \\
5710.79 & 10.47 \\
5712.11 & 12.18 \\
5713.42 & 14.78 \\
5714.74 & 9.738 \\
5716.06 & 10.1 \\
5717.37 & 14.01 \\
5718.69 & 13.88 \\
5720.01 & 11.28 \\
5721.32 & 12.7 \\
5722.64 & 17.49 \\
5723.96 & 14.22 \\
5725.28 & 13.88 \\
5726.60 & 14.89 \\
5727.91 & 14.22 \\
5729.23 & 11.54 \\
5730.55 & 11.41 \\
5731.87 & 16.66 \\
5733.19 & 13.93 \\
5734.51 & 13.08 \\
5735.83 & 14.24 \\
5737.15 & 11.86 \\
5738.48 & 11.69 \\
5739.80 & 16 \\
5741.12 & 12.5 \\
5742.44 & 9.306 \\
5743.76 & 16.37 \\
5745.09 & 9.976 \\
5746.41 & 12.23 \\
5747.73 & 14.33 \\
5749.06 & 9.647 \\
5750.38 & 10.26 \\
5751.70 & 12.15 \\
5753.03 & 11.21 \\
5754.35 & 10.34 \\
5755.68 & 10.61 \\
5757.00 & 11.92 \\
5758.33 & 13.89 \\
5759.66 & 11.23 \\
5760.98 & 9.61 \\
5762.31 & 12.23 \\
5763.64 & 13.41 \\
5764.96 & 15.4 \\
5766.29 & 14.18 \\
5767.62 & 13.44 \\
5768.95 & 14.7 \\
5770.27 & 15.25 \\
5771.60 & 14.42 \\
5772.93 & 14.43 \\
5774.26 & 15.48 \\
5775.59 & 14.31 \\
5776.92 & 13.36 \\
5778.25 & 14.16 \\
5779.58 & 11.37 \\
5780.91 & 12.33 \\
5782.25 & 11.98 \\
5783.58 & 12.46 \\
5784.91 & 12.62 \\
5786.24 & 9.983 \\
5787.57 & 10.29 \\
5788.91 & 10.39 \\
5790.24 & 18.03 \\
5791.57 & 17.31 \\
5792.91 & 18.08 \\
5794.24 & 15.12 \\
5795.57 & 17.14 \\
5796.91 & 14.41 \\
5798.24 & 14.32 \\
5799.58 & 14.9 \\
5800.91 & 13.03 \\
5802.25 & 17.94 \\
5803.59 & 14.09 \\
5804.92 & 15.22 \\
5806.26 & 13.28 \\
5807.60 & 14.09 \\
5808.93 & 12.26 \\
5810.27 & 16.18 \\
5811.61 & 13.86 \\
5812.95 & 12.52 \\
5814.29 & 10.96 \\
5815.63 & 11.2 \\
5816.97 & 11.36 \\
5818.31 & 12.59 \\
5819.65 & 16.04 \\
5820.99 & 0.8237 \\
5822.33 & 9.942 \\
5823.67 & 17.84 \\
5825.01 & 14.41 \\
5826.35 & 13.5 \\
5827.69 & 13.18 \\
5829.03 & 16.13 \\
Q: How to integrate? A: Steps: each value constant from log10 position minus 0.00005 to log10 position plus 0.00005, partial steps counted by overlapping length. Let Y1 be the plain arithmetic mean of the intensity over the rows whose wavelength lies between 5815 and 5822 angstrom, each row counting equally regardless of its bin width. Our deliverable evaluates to 10.4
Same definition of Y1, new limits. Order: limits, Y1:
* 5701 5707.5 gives 14.6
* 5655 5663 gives 11.9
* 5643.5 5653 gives 13.3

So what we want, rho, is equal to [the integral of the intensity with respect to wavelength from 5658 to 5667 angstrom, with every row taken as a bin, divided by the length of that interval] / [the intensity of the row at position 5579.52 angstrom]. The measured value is 1.00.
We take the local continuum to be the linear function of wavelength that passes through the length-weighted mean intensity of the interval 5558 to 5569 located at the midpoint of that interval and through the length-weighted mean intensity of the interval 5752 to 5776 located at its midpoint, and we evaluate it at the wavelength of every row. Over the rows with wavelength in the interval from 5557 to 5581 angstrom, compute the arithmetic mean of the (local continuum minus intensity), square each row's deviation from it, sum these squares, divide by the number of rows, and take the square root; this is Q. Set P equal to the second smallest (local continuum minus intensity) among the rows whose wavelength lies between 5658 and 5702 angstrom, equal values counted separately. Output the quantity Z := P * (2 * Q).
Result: -7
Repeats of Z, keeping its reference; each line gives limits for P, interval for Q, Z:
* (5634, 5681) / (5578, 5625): -13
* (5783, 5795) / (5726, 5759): -20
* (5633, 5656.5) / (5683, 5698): -12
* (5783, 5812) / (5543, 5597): -20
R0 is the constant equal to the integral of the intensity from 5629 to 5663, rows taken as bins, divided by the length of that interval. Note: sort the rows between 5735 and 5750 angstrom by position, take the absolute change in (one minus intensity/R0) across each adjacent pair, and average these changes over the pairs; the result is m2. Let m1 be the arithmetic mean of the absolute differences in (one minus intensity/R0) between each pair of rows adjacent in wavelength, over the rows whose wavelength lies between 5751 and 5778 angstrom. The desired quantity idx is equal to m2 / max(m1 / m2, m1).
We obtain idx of 0.88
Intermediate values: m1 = 0.10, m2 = 0.297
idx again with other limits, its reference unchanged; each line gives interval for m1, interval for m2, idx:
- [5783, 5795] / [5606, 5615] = 0.19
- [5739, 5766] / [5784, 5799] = 0.13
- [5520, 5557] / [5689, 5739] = 0.15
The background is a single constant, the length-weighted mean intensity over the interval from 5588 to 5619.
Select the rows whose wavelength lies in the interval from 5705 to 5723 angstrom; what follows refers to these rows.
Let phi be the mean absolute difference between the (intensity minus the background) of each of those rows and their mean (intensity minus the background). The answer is 1.8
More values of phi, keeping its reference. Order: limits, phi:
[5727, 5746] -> 1.9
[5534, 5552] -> 1.7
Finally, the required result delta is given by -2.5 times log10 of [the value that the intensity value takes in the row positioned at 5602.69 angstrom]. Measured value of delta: -2.82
